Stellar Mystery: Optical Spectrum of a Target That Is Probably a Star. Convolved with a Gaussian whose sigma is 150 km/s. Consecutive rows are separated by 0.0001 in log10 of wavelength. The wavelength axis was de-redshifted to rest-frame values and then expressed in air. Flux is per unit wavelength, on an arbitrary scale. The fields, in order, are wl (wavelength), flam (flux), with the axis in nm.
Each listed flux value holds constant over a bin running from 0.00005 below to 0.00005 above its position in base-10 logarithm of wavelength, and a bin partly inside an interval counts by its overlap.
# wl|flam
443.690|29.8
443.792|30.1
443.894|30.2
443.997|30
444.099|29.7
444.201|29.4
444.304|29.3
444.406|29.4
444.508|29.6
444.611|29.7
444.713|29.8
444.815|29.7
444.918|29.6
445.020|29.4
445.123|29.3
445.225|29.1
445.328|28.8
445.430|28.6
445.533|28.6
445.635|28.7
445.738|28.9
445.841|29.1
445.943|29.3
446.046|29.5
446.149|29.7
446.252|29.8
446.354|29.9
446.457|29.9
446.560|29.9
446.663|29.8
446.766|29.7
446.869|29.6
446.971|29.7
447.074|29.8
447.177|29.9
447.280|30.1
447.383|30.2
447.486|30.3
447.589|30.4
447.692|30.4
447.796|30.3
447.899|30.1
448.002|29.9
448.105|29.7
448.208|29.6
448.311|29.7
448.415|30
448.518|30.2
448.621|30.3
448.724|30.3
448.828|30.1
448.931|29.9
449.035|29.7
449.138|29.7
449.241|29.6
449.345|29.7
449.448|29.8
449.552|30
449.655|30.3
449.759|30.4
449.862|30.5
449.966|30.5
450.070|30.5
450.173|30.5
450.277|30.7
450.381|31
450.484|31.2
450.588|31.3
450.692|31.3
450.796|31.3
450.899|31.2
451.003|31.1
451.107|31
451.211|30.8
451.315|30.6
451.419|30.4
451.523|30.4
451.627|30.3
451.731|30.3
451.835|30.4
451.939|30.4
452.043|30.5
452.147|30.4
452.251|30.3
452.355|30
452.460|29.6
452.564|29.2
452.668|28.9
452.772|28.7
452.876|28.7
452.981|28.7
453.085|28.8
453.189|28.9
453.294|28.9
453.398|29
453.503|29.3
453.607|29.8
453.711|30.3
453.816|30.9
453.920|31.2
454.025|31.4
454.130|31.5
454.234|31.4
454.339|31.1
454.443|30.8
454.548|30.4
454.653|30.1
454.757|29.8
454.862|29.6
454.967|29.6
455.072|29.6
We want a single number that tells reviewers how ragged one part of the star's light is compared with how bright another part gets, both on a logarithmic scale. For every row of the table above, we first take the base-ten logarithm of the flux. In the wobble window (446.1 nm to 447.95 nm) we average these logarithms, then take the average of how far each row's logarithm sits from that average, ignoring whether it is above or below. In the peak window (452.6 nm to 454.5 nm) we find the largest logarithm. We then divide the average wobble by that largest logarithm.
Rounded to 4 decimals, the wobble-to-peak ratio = 0.0021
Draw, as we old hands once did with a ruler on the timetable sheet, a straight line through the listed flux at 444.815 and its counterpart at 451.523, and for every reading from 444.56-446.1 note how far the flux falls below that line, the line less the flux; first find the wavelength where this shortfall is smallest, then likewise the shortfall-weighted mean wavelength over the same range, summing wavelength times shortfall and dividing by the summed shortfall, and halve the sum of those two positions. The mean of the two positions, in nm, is 445.13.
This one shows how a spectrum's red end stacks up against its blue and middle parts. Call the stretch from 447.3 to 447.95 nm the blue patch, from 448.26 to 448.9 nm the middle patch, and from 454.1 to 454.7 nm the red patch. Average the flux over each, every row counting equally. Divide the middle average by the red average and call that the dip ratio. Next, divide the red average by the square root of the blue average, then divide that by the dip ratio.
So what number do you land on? 5.76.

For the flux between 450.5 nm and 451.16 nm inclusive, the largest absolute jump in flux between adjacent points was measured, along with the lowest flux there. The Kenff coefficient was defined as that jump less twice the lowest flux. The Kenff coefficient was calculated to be -61.9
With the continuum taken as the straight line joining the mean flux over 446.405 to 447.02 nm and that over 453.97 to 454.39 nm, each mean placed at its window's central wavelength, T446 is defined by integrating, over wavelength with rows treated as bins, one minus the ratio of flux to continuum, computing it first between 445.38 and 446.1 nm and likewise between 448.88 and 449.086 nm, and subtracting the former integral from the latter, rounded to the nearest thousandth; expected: -0.012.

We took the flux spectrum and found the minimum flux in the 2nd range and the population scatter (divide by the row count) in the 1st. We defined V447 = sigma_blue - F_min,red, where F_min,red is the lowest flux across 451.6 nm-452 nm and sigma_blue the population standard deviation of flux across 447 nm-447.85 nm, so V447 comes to -30.1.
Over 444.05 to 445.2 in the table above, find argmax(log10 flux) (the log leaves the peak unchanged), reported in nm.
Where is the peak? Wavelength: 444.713 nm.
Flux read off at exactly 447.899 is 30.1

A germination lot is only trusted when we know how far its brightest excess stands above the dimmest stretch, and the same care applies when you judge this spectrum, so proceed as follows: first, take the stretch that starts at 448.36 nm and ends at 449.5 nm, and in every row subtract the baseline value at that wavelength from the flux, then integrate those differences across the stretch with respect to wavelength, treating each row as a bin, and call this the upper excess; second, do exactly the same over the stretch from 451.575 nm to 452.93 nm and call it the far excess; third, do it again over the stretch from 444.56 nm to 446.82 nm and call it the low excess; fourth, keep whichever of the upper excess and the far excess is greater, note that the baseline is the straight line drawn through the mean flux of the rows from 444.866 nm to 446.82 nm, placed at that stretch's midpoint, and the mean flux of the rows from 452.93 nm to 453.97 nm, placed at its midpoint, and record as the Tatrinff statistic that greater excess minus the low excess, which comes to 0.4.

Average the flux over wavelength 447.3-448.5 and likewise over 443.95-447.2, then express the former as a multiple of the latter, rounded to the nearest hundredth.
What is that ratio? 1.02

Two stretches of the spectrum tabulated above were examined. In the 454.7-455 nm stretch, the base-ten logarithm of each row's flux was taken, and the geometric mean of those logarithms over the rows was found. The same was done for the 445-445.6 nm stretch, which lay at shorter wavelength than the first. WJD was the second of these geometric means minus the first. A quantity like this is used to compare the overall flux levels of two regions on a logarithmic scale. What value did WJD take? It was -0.0104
